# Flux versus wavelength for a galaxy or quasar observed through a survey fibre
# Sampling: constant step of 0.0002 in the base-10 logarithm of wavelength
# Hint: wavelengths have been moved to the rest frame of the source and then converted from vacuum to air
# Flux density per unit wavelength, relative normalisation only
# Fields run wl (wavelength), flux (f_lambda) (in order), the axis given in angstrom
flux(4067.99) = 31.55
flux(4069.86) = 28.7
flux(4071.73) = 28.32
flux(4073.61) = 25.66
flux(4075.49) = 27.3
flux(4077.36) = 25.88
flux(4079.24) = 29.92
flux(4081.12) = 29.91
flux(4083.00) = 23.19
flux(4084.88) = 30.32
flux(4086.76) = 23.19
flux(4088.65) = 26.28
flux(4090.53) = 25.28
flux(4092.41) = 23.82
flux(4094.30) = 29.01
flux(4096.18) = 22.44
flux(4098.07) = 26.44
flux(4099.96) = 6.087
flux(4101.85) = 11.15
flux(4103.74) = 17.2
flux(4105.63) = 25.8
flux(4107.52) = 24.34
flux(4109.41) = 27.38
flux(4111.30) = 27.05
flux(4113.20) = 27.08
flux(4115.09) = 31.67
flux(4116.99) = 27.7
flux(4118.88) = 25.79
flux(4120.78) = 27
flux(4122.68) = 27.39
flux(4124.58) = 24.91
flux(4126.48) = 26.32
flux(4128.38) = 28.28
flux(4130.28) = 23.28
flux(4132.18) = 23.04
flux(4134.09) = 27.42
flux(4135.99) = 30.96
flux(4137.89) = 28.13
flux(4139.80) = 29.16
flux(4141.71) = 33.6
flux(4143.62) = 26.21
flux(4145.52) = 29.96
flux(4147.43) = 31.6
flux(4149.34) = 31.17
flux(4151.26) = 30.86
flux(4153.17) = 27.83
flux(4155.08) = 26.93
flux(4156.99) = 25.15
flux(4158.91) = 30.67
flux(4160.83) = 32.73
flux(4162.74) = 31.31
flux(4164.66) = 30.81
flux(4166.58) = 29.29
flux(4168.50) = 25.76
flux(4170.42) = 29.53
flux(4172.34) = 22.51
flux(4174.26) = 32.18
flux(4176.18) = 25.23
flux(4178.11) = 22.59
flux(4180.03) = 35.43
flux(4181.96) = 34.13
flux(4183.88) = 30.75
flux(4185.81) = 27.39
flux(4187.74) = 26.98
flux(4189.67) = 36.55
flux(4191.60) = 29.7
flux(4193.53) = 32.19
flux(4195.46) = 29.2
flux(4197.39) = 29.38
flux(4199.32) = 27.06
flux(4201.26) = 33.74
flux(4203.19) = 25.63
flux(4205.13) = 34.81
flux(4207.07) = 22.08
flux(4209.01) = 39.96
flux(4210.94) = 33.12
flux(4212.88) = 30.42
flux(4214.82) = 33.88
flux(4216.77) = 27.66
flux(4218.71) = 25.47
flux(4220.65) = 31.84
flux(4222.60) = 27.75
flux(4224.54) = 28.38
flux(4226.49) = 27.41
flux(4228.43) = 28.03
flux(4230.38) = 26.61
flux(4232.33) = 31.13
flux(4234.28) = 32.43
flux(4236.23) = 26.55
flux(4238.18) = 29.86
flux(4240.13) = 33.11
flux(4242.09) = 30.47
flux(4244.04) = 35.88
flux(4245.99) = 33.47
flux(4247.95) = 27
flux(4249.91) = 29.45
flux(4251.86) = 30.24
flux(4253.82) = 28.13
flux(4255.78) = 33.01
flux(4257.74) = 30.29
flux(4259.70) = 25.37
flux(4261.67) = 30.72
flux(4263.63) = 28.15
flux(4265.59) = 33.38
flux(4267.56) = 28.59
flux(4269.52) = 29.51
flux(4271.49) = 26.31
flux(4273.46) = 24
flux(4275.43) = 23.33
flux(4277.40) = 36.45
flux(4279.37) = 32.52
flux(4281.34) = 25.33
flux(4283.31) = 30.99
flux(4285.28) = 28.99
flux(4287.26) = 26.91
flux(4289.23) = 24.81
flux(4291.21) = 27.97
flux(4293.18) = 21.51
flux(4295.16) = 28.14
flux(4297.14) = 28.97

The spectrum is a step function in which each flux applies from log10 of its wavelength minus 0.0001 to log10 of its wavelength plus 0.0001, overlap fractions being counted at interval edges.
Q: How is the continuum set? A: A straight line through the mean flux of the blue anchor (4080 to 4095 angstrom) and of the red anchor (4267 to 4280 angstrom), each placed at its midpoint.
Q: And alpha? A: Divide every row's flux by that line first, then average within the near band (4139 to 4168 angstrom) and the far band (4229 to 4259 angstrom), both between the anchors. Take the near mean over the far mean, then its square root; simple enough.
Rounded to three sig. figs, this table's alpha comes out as 1.01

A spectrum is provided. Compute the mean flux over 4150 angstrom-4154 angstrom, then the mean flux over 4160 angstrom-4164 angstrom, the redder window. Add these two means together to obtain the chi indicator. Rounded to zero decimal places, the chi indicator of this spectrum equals 61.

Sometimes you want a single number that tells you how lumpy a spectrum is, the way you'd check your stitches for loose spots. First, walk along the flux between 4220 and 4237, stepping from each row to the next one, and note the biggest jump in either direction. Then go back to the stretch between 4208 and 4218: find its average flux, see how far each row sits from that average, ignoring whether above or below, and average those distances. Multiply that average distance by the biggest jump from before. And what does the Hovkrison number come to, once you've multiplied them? 19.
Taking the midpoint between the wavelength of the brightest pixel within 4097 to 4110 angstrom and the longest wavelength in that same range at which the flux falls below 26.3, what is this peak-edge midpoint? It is 4108.5 angstrom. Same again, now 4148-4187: 4179.1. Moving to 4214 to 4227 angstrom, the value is 4216.8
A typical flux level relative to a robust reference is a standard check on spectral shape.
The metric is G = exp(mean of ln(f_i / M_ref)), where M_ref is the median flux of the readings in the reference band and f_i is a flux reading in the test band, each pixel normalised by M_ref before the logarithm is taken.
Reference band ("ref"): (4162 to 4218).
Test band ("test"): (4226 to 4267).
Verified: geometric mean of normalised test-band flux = 1.01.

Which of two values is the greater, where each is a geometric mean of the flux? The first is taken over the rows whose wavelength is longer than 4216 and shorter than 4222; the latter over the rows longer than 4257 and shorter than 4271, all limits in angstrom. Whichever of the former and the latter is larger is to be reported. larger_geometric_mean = 29.3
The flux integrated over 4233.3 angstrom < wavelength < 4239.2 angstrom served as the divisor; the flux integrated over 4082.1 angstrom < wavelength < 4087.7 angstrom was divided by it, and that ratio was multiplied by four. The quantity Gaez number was 3.3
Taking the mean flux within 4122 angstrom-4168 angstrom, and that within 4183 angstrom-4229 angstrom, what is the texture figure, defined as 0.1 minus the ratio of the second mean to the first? -0.95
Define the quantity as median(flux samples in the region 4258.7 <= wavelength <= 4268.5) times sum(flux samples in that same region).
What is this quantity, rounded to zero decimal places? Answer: 4180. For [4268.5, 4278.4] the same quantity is 3673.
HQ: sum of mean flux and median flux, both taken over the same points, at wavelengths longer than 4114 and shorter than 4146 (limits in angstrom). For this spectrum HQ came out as 55.1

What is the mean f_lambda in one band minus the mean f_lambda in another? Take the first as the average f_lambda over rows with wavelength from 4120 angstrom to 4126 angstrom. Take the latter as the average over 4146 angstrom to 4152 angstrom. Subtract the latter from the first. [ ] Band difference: -5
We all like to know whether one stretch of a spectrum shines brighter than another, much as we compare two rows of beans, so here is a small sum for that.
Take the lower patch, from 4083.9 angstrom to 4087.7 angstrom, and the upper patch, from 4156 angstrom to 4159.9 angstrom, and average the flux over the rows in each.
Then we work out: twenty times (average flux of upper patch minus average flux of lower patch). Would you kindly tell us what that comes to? 23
